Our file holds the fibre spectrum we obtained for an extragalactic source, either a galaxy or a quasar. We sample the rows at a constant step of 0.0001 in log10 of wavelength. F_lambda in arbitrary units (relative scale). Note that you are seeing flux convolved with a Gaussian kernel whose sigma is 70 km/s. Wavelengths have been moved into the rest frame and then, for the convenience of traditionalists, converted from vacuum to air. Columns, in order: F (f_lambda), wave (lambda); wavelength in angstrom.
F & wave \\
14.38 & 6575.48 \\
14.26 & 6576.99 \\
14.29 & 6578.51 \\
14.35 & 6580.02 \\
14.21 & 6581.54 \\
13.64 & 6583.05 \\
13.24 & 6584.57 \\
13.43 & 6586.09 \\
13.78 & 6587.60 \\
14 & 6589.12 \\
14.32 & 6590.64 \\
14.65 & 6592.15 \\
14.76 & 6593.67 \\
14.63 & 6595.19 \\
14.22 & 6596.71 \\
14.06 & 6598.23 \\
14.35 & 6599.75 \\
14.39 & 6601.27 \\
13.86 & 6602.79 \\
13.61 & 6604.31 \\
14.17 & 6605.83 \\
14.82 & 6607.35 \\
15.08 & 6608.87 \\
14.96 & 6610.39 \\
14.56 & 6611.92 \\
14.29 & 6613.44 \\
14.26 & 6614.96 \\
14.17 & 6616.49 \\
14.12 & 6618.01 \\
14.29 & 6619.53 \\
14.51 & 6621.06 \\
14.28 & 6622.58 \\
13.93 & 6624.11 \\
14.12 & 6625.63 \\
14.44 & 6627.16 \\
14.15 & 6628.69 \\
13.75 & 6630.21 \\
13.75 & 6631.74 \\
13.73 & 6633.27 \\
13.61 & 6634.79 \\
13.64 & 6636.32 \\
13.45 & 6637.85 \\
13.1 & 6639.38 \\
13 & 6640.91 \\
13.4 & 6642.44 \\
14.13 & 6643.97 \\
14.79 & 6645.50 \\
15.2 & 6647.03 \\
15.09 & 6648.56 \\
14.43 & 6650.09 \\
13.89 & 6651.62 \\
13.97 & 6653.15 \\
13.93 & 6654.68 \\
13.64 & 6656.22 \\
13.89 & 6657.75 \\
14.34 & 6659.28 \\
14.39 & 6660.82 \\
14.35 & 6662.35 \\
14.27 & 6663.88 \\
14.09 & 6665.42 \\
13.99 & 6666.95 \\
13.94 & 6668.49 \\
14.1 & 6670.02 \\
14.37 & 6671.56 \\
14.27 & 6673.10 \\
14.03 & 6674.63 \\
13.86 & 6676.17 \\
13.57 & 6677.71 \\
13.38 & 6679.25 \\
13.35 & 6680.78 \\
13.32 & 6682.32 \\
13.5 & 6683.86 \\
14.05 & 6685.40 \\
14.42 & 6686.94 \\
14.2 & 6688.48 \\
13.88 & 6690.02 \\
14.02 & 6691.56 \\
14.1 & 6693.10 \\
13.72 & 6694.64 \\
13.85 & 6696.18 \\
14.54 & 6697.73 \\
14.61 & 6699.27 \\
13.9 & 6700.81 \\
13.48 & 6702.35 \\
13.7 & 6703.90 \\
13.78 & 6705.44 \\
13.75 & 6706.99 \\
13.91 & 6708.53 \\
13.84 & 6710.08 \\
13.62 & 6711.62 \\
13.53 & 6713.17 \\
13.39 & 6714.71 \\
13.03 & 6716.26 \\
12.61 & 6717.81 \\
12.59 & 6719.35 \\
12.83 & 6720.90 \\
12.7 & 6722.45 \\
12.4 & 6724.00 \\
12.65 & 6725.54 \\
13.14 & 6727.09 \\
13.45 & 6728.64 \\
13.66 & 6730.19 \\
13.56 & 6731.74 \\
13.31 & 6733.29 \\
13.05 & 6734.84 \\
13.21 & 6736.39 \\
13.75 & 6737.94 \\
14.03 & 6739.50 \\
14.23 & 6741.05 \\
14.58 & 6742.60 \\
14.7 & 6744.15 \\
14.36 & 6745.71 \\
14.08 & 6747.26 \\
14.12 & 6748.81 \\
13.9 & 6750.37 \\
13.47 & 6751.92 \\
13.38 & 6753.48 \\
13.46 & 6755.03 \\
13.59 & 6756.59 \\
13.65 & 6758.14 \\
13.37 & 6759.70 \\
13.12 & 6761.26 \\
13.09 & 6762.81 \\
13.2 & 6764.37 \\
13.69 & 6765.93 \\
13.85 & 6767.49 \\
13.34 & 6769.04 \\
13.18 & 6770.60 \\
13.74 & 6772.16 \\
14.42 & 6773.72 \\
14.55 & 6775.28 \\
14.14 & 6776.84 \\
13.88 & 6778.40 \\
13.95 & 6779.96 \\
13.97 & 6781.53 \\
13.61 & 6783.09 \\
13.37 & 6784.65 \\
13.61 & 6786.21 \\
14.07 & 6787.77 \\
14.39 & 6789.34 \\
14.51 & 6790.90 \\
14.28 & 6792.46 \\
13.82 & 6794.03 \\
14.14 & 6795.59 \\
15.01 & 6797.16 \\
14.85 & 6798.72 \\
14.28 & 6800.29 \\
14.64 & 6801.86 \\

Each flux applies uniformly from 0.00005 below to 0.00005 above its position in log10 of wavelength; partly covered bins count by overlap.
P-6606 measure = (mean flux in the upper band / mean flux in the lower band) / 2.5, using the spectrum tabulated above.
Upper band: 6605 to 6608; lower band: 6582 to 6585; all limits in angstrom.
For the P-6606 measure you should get 0.43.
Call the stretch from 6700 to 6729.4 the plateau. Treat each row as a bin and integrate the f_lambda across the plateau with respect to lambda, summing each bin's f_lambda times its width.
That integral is 390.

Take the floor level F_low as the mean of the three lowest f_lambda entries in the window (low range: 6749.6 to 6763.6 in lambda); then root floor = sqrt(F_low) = 3.63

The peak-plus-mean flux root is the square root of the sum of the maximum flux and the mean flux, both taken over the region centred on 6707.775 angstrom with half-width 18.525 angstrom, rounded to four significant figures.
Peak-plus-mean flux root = 5.304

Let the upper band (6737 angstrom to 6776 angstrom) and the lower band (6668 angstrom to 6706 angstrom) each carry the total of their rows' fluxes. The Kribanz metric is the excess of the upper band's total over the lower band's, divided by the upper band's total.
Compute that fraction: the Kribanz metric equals -0.009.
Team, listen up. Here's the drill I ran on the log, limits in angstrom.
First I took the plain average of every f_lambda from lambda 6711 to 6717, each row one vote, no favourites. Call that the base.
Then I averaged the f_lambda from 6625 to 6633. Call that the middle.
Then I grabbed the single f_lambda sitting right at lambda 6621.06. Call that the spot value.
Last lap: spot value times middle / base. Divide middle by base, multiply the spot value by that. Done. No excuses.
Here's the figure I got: 15.2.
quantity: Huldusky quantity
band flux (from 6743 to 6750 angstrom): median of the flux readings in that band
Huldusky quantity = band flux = 14.2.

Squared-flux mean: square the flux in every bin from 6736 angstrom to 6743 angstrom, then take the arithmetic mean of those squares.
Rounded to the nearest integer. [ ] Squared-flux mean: 195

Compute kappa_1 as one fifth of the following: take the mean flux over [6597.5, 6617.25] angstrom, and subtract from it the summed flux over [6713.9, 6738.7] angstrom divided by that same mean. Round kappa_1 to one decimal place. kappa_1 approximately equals 0.0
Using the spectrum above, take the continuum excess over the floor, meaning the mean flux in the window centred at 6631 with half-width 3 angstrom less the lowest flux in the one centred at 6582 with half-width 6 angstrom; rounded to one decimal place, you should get 0.6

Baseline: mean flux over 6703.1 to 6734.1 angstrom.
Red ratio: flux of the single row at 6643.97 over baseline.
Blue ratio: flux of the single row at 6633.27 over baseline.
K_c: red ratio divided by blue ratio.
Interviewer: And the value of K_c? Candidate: 1.03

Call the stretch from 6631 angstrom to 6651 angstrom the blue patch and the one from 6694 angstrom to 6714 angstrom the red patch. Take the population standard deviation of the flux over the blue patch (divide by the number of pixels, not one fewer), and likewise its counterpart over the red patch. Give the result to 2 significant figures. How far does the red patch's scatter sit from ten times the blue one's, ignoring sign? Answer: 6.6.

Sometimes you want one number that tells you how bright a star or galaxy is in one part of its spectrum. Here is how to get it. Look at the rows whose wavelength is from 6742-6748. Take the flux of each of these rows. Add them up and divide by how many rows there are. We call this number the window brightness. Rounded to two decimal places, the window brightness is 14.43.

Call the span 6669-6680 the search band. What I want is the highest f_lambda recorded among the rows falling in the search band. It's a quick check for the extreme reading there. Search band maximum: 14.37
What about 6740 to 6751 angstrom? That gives 14.7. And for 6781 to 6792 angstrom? 14.51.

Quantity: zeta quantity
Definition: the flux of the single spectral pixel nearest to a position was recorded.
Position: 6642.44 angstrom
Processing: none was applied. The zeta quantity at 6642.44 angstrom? 13.4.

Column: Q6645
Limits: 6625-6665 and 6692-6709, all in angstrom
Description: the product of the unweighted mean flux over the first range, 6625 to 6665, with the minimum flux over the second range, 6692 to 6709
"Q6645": 189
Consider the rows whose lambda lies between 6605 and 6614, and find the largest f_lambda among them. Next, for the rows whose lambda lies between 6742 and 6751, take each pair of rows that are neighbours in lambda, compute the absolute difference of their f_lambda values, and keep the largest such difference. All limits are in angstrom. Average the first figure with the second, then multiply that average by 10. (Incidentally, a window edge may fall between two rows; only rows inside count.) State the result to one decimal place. 77.1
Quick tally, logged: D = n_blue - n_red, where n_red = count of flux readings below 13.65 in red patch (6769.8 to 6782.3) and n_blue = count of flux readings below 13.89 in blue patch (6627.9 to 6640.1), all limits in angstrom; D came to 6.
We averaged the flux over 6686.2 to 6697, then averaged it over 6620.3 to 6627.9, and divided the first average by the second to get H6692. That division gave 0.98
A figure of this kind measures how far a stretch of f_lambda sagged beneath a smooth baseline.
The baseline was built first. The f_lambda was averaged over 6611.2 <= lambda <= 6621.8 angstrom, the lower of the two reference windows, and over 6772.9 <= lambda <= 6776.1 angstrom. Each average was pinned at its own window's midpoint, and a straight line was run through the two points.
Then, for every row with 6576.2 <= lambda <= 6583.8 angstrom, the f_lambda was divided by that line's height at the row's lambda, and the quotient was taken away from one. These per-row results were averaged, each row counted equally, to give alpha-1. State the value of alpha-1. 0.009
